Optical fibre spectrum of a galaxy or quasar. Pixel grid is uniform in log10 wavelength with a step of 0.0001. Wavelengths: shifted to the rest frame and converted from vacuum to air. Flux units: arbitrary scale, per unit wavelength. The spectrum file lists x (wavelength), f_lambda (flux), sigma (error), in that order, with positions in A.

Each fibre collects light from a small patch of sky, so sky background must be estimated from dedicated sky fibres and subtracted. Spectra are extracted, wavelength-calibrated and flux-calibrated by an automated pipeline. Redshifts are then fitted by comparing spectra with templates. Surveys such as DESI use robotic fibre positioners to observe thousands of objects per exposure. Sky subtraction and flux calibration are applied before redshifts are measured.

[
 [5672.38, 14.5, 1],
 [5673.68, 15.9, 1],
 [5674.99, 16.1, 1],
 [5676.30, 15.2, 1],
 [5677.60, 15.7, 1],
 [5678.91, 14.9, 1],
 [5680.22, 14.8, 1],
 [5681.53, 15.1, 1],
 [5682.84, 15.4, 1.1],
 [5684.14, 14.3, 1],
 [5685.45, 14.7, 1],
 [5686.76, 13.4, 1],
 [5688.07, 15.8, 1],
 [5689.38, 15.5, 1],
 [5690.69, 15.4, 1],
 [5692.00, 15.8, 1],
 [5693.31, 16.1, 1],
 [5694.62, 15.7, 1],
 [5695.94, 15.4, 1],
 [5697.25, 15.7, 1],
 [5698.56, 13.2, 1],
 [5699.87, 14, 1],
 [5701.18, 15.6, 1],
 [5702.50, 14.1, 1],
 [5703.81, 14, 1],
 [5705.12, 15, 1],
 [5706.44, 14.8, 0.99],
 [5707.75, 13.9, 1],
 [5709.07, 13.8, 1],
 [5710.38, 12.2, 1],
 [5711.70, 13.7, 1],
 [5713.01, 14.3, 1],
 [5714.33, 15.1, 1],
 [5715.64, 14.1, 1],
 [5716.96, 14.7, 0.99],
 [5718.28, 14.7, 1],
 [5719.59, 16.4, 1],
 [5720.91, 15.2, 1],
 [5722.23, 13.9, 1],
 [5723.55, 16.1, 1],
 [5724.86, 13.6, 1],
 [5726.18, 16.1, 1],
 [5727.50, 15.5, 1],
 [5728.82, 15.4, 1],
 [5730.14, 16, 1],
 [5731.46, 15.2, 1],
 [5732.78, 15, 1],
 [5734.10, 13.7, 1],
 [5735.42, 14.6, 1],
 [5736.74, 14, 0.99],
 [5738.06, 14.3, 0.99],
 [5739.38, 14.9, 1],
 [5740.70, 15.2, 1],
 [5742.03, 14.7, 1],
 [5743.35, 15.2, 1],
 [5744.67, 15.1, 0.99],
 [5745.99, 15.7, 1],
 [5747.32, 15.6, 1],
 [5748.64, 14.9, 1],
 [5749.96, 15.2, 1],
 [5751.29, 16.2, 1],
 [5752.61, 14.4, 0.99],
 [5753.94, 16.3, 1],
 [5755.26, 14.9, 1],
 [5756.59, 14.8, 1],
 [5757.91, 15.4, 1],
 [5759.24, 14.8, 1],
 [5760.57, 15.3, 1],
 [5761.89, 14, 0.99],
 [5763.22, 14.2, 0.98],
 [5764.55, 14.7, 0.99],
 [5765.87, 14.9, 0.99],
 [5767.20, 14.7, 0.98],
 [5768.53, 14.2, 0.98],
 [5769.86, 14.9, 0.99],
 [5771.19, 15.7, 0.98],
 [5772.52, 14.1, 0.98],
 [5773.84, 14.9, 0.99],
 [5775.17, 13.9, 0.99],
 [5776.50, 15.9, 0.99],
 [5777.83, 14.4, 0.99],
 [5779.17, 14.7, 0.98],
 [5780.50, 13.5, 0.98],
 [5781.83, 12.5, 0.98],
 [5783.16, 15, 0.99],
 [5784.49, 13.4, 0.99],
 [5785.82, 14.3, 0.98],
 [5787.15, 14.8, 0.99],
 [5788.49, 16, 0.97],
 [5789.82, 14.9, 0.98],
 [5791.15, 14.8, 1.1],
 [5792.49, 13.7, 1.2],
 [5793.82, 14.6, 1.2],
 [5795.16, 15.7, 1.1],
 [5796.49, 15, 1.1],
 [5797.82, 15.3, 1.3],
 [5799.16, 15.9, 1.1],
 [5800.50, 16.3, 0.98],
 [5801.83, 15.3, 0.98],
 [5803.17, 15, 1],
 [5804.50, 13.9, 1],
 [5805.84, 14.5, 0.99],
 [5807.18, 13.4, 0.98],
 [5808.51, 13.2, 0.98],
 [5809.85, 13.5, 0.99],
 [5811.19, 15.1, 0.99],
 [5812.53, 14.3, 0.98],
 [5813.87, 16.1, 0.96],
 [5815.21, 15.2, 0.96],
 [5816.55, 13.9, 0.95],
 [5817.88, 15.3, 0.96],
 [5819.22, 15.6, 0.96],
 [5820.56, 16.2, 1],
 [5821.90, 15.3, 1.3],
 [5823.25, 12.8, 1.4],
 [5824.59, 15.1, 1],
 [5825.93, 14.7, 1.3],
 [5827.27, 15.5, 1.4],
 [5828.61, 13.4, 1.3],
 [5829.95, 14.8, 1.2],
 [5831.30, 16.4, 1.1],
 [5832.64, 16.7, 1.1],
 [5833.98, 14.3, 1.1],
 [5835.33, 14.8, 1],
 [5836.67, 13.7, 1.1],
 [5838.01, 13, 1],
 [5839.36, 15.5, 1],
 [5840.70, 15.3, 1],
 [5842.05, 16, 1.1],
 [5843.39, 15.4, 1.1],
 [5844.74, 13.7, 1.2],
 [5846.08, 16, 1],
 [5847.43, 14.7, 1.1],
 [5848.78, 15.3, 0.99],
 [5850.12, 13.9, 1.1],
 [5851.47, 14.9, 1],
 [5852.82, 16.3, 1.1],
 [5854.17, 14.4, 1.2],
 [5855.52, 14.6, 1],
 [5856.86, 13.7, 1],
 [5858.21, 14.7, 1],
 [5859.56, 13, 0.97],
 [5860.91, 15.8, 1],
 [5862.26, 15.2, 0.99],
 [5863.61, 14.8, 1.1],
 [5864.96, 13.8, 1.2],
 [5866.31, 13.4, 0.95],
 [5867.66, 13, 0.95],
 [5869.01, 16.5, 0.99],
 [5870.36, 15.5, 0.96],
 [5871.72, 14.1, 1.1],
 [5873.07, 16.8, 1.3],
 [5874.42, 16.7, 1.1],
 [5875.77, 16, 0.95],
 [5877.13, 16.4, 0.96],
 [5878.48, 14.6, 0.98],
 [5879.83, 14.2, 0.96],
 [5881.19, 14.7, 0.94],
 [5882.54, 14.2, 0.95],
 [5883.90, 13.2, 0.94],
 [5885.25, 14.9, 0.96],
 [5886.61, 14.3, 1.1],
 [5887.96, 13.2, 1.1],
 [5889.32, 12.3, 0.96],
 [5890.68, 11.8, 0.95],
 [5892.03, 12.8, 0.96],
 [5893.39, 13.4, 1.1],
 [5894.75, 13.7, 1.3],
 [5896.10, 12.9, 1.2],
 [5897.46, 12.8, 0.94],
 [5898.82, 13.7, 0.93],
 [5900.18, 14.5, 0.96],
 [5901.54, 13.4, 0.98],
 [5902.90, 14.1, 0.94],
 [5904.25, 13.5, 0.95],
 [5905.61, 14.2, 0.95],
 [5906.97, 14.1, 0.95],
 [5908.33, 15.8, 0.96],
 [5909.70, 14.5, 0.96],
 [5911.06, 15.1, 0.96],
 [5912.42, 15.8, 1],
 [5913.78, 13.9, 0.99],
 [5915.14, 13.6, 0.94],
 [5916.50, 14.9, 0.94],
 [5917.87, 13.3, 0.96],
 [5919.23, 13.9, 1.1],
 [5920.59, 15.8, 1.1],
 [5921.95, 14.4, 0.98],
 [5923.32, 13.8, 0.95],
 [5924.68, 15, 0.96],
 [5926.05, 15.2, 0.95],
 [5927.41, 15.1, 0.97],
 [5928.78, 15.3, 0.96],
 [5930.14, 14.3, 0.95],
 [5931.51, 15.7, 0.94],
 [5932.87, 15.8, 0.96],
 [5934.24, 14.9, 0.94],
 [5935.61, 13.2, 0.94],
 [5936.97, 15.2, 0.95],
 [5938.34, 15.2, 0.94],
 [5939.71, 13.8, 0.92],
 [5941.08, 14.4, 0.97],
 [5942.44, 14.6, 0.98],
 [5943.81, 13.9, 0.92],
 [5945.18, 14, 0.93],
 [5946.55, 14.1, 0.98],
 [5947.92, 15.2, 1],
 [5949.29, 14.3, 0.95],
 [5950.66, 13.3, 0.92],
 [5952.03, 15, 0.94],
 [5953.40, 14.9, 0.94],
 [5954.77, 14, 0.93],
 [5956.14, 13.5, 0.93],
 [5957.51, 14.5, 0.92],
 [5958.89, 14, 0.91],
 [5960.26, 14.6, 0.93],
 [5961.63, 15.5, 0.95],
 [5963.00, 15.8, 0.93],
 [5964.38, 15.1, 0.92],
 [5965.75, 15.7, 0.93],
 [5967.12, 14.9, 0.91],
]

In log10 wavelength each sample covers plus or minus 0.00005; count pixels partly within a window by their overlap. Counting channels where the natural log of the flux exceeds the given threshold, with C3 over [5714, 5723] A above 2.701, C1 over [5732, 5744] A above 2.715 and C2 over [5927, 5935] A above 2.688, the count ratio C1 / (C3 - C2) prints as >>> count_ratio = -1.0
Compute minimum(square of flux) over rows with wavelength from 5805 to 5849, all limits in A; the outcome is 164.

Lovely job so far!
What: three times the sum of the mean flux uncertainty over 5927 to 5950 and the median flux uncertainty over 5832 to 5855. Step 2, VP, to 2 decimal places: 6.16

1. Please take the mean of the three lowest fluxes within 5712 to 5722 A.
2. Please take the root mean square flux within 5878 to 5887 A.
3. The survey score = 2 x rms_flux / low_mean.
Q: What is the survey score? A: 1.99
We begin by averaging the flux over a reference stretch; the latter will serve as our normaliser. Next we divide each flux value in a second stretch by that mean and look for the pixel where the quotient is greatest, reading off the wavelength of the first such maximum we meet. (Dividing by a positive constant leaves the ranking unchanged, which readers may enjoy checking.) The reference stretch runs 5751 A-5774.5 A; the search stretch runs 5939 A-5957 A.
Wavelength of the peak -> 5947.92 A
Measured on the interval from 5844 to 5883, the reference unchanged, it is 5873.07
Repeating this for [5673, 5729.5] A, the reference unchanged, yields 5719.59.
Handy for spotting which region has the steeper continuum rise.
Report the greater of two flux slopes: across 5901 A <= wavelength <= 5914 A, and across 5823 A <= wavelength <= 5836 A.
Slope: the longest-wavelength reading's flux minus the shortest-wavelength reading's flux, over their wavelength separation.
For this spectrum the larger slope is 0.17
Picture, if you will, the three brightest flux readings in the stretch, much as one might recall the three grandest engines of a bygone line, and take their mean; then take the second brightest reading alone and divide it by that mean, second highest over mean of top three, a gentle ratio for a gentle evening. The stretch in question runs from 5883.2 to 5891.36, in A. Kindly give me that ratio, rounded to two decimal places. 1.01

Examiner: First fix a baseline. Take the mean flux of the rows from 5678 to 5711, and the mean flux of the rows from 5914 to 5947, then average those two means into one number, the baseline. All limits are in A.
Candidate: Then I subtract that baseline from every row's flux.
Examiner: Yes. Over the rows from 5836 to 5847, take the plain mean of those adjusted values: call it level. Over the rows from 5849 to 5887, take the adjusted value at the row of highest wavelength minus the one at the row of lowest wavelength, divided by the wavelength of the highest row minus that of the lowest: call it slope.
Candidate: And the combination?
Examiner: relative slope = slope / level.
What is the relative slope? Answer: 0.1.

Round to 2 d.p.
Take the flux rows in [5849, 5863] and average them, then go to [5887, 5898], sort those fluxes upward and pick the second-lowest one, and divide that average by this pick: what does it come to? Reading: 1.19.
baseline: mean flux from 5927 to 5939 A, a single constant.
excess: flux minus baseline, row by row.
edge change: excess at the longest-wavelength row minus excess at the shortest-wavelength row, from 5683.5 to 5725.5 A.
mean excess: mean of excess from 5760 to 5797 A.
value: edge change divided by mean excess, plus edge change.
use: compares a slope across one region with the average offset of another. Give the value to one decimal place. 1.2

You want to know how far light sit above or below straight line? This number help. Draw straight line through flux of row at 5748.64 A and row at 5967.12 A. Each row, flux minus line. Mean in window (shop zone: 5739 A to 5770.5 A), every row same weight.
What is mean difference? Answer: 0.1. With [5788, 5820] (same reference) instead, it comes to 0.0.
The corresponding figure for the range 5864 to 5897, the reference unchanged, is -0.6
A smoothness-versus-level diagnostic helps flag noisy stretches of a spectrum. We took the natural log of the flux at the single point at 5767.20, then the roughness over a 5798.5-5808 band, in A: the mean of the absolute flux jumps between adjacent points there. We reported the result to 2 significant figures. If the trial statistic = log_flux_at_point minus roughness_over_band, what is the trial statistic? 1.9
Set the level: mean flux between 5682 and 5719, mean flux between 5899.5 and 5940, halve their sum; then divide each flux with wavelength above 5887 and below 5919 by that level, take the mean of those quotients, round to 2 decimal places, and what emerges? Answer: 0.94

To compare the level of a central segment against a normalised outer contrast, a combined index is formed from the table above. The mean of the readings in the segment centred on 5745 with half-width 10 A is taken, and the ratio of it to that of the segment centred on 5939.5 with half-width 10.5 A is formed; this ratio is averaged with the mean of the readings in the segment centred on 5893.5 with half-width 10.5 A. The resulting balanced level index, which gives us 7.22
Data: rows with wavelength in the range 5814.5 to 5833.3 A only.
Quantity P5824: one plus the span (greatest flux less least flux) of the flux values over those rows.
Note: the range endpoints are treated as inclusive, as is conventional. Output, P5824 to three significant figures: 4.90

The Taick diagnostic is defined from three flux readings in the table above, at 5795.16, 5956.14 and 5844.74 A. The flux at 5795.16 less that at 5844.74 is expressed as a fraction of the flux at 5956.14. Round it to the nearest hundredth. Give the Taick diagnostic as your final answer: 0.15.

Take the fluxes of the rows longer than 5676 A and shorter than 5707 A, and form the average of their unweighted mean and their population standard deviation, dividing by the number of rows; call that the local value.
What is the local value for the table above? 7.88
